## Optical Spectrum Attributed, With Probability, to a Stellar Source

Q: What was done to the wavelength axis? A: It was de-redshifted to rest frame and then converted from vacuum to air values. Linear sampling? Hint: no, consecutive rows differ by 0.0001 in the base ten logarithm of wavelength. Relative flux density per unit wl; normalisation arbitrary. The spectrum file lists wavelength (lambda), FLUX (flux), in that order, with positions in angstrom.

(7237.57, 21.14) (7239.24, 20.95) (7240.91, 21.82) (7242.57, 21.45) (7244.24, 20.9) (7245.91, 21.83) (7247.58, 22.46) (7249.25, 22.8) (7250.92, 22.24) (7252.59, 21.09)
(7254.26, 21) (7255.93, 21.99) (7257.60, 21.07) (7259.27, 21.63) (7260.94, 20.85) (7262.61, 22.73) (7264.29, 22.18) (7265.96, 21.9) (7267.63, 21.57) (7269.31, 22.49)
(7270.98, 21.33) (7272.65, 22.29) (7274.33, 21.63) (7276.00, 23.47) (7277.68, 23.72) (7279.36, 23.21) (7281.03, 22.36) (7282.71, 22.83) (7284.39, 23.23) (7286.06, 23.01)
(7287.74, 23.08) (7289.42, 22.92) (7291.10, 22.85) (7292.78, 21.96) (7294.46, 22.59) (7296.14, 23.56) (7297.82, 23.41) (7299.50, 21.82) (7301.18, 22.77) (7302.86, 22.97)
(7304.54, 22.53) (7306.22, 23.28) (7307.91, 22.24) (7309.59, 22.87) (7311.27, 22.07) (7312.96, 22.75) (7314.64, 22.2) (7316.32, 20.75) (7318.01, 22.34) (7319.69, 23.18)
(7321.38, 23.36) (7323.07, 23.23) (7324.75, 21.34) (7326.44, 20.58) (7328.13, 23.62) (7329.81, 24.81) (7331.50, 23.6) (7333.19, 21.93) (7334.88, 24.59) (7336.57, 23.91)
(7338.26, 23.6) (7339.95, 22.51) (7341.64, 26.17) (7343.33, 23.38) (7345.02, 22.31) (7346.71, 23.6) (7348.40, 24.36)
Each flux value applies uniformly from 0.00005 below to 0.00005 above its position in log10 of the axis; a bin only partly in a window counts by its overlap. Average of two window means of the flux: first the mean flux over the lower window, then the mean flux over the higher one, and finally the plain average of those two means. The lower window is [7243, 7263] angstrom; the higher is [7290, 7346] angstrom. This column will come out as 22.3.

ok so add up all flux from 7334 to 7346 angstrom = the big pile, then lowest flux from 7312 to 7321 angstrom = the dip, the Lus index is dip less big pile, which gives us -146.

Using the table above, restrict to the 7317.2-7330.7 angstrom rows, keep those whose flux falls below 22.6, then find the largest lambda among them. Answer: 7326.44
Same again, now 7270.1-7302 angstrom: 7299.50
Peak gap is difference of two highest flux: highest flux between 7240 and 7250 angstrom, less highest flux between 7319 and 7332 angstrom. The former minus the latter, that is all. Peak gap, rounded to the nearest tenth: -2.0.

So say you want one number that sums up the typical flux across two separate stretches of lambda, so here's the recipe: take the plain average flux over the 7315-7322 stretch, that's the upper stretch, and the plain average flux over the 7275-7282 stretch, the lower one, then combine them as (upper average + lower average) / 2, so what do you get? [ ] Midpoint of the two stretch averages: 22.8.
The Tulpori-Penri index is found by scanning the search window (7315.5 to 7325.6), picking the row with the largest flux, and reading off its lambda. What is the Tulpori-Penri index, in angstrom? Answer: 7321.38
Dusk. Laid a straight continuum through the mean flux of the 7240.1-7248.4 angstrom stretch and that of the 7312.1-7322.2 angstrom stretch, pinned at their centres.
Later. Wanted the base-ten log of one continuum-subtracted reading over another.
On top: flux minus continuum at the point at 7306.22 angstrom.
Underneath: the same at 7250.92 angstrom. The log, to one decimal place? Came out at 0.3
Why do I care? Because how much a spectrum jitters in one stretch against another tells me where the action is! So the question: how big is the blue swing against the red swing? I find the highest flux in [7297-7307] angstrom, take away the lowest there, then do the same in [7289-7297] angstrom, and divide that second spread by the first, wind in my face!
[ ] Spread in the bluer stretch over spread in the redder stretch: 1.0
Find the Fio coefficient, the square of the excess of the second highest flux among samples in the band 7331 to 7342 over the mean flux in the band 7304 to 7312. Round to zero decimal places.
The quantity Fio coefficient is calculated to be 4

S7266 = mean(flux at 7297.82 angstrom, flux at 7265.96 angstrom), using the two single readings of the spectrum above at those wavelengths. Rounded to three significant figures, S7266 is 22.7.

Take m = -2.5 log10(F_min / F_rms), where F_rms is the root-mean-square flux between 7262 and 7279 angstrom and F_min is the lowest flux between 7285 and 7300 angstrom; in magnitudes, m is 0.03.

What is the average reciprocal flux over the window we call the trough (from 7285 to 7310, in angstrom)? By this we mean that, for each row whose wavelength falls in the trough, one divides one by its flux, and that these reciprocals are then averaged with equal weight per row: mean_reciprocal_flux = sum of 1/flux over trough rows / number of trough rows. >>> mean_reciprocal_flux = 0.0439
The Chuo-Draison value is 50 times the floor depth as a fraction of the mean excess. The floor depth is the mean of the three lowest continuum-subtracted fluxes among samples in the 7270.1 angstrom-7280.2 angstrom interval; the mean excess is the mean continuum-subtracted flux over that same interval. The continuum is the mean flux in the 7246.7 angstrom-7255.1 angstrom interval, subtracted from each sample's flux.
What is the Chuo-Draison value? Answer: -12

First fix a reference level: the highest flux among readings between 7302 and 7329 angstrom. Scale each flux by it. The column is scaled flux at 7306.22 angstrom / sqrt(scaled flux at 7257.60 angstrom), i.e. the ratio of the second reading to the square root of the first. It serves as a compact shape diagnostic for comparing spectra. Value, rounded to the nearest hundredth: 1.04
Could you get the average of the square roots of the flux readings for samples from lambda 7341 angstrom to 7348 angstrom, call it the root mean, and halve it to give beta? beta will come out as 2.44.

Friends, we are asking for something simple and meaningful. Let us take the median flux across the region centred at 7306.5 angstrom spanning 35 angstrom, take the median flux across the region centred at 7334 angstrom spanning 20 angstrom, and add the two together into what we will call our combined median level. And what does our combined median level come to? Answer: 46.4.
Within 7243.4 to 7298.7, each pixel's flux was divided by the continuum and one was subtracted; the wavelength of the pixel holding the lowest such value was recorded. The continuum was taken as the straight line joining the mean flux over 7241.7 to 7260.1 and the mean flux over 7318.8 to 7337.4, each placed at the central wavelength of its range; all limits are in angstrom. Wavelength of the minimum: 7260.94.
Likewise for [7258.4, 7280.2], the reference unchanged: 7260.94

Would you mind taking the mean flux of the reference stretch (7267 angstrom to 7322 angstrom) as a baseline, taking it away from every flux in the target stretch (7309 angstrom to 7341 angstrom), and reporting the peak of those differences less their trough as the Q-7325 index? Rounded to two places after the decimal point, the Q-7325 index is 4.23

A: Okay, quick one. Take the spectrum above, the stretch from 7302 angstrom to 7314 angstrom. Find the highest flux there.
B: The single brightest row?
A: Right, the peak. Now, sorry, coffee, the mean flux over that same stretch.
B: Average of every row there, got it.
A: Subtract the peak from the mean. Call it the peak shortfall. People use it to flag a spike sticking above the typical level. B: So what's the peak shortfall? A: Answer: -0.61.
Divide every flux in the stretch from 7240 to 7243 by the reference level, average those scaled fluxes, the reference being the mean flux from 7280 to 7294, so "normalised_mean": 0.95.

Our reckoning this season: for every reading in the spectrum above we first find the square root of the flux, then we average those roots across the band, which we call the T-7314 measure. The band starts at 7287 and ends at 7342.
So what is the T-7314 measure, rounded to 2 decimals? 4.78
